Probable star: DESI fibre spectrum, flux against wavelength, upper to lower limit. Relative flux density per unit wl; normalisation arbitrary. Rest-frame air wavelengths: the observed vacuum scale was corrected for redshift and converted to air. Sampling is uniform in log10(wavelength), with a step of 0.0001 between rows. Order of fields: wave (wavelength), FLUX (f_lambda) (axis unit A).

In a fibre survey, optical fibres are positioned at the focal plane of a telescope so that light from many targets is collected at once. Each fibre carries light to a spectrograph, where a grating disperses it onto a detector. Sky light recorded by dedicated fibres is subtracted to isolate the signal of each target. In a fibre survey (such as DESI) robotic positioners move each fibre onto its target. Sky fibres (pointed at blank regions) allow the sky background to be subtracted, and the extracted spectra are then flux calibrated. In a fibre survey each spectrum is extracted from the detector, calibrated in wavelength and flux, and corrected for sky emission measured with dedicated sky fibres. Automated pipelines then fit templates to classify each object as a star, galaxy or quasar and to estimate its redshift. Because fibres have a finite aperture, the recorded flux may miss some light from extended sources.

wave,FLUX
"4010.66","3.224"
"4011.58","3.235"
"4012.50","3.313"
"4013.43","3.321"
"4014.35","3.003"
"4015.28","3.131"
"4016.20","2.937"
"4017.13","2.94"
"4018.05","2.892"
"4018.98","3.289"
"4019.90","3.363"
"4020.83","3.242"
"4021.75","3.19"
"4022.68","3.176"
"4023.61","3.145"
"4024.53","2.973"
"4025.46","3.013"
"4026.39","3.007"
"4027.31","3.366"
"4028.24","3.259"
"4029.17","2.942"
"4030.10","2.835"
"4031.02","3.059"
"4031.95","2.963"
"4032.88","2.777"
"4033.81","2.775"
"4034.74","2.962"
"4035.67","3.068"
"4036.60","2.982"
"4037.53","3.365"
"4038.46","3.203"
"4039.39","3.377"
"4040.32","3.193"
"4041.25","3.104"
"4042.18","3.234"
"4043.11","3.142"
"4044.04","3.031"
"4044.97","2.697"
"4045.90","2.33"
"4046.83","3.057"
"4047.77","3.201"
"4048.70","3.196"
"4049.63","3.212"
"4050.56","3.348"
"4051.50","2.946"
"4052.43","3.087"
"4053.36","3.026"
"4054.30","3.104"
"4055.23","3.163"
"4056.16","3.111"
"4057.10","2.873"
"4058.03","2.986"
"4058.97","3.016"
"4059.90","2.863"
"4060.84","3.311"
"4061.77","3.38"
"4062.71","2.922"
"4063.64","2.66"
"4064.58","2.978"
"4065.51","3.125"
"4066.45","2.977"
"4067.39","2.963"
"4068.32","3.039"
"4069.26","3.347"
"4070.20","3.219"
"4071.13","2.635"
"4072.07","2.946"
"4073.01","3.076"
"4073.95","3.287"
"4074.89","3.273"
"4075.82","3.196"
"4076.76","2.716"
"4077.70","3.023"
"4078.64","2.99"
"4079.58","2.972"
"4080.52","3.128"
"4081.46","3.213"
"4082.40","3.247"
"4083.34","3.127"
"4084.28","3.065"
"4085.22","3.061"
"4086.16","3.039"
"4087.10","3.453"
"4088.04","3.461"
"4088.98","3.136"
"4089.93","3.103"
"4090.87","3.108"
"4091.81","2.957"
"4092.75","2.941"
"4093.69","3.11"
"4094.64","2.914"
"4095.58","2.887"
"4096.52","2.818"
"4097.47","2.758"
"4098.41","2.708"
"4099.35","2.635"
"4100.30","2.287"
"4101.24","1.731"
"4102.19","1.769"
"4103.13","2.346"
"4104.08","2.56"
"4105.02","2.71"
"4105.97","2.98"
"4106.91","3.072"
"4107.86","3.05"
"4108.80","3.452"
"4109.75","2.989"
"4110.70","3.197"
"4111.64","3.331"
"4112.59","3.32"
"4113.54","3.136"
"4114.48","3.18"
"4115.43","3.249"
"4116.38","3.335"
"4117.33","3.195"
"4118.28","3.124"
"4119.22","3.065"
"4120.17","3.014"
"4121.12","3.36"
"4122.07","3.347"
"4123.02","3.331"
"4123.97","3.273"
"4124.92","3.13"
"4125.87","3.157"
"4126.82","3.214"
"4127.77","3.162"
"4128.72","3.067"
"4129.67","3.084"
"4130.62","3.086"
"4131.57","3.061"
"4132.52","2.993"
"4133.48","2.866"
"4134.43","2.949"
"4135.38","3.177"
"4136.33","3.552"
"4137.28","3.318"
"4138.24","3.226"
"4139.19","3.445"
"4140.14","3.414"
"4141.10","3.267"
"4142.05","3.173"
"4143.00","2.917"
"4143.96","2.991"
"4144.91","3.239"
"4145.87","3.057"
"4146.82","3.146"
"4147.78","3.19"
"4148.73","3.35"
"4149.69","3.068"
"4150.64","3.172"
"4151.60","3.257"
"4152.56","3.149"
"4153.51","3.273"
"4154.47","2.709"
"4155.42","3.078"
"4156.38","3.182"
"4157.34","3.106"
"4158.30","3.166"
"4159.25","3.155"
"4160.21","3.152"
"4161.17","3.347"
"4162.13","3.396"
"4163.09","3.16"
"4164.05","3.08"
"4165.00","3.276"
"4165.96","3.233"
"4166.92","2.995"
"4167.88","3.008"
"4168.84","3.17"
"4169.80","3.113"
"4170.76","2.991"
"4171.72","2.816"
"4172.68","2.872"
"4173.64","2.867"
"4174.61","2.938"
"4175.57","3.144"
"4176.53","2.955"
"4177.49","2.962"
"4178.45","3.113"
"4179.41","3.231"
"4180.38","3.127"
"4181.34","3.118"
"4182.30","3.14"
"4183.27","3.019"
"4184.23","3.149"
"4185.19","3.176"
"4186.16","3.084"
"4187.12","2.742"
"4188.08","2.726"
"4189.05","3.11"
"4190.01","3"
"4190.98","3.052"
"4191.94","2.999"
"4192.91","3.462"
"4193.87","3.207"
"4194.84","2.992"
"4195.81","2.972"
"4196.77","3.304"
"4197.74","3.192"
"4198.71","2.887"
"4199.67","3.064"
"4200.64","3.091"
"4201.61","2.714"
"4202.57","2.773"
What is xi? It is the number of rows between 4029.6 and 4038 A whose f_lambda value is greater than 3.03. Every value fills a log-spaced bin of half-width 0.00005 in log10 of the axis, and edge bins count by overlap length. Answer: 3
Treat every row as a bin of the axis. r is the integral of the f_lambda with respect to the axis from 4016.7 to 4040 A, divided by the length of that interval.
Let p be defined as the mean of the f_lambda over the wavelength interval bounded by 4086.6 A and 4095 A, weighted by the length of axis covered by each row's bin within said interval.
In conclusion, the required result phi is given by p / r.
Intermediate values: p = 3.13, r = 3.09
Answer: 1.01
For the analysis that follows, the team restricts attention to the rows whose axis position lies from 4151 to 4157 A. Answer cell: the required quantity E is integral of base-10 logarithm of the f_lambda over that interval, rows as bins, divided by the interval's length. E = 0.491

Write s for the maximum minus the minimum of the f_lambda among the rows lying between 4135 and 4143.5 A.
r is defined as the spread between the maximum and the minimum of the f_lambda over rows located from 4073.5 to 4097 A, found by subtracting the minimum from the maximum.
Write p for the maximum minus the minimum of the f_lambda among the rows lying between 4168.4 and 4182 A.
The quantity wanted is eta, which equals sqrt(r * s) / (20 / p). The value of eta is 0.014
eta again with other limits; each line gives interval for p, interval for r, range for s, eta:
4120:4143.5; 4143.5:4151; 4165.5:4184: 0.013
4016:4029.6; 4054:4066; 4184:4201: 0.017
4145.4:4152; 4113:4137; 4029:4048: 0.012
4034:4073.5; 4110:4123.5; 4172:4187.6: 0.022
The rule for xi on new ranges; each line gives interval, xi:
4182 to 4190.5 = 5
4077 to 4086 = 6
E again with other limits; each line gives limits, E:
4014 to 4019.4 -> 0.481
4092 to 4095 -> 0.475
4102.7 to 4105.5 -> 0.404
